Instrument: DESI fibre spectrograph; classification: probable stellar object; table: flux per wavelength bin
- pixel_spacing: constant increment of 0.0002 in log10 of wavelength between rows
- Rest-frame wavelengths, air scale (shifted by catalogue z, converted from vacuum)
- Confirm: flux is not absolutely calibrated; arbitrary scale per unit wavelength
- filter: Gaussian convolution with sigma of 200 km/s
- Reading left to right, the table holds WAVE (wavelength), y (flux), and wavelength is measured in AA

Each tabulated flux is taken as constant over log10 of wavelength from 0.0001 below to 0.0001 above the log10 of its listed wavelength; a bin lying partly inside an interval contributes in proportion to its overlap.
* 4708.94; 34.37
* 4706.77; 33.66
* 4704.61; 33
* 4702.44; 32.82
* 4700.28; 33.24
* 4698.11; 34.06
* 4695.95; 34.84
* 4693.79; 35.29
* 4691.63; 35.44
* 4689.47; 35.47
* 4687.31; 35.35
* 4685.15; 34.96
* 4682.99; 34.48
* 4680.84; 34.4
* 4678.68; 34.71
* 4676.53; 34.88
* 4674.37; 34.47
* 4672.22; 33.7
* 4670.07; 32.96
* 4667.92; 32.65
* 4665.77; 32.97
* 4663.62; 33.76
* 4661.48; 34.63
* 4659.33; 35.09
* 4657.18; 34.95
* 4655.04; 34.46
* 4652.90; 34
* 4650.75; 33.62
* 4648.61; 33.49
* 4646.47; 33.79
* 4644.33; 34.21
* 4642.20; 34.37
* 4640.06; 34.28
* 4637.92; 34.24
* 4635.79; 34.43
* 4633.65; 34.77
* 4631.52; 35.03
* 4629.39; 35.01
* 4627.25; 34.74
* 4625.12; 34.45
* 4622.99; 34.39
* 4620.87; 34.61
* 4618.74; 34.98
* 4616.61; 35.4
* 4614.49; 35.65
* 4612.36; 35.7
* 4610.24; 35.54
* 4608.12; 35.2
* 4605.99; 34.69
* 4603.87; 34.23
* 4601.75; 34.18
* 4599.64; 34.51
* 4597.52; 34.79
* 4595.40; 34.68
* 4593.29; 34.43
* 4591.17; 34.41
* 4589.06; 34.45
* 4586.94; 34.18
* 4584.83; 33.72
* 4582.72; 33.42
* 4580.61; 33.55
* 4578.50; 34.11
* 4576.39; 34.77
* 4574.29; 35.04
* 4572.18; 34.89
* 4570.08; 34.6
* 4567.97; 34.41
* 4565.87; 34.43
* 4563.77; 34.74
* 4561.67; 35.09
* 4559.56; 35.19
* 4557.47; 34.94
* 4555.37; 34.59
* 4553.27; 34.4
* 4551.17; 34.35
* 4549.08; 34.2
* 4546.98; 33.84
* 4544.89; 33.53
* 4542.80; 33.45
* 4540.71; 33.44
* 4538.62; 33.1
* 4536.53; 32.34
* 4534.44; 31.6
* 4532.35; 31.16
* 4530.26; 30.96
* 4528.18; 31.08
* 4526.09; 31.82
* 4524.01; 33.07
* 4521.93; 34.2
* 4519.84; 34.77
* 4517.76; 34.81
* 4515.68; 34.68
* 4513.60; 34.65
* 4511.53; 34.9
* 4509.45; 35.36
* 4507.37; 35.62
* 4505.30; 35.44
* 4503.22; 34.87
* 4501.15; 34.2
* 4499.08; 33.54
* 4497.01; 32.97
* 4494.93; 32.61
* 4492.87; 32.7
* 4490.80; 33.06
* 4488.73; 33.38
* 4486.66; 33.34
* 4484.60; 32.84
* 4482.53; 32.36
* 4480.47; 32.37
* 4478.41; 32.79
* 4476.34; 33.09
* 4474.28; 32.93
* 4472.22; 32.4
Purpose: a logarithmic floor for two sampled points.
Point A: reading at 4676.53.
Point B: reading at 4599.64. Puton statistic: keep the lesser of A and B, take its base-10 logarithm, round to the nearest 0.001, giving 1.538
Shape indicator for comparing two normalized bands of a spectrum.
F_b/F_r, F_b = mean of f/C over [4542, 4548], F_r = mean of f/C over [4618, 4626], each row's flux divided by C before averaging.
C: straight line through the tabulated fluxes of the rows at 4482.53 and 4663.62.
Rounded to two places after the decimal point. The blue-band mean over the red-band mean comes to 0.99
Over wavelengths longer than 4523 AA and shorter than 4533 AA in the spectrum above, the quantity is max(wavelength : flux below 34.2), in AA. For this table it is 4532.35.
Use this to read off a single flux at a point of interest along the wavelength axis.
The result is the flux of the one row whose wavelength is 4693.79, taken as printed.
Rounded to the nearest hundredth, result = 35.29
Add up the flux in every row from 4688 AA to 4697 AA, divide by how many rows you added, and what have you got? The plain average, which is 35.3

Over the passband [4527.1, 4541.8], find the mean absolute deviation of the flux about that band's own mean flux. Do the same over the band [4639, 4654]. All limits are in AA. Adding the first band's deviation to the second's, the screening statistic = 1.1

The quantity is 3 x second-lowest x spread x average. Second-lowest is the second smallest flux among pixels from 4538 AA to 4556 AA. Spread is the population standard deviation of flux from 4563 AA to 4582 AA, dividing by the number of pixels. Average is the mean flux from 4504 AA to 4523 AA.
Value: 1501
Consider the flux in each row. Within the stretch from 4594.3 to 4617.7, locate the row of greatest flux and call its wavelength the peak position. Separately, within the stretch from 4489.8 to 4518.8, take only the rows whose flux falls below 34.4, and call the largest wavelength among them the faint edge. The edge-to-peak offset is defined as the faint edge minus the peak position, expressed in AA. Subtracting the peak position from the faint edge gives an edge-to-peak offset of -111.2 AA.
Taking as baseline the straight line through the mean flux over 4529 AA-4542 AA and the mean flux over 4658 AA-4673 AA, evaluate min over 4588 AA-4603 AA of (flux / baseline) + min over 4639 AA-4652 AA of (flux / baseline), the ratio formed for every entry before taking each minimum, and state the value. 2.04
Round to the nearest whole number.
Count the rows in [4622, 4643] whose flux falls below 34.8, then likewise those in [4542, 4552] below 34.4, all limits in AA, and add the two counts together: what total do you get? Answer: 13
